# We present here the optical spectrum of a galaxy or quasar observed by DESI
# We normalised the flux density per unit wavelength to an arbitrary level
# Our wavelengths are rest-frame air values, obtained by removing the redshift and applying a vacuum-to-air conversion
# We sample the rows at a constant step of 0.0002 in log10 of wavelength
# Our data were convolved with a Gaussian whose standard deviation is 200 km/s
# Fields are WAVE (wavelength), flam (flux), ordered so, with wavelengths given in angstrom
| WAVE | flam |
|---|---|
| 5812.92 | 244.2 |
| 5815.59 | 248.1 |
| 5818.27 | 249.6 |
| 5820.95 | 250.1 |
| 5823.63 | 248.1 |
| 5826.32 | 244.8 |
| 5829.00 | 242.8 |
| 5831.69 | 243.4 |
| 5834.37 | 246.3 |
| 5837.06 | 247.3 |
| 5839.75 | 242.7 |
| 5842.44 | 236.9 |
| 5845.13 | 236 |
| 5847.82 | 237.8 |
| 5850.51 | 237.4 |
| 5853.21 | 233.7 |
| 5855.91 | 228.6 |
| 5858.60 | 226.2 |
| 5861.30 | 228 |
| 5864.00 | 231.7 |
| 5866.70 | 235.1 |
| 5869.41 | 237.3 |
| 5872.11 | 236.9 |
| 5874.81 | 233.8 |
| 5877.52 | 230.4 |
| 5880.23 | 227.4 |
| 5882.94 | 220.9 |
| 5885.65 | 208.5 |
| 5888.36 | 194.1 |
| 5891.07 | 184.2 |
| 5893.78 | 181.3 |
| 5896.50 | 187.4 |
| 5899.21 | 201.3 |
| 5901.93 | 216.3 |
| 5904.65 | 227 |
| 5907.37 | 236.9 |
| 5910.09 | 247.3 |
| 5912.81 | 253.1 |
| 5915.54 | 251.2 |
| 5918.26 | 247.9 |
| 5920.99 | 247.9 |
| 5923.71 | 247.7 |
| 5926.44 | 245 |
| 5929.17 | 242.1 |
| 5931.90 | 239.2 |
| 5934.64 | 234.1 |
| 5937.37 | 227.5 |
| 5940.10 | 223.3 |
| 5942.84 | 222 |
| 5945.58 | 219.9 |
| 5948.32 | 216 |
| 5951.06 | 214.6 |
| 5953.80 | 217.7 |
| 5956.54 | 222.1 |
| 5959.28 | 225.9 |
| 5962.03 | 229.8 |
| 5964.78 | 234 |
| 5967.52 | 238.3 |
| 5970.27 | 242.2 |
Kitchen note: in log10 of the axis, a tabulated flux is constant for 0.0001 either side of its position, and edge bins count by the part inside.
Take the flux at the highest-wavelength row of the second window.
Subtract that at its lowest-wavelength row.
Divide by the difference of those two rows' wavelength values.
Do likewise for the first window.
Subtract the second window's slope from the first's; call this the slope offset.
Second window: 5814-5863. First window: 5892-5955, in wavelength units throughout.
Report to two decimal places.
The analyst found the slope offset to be 1.05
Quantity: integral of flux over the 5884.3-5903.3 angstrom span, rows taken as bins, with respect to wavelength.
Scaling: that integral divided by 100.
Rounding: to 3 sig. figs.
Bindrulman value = 37.3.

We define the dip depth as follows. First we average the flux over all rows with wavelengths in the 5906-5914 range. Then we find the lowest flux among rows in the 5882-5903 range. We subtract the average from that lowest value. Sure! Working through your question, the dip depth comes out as -64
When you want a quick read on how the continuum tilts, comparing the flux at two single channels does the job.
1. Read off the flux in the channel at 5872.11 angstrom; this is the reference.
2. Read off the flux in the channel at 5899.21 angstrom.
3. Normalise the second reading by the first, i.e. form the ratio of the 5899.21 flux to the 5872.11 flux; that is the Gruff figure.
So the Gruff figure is 0.85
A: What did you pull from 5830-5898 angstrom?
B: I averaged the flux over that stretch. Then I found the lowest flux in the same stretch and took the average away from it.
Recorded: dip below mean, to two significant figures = -45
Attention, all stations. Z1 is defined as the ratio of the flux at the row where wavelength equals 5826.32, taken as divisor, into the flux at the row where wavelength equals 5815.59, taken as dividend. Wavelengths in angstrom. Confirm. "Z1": 1.01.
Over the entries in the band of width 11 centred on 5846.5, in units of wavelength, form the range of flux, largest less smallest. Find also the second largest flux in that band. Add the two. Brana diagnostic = 239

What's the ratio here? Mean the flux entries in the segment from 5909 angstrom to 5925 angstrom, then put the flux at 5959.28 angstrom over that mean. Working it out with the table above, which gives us 0.91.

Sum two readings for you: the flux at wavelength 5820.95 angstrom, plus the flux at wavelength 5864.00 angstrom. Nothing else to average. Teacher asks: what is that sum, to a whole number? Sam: 482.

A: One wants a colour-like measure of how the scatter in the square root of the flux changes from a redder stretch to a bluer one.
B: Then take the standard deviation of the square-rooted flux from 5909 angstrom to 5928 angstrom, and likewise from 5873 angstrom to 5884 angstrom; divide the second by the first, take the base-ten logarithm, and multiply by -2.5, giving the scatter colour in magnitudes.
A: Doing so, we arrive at -0.8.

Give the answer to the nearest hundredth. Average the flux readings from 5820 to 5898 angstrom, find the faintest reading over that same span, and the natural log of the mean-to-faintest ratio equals 0.23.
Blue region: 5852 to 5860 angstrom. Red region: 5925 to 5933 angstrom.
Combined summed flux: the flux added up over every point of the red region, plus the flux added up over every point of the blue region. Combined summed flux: 1415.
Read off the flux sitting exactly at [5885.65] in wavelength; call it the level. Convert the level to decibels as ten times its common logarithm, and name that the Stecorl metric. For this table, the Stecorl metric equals 23.19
